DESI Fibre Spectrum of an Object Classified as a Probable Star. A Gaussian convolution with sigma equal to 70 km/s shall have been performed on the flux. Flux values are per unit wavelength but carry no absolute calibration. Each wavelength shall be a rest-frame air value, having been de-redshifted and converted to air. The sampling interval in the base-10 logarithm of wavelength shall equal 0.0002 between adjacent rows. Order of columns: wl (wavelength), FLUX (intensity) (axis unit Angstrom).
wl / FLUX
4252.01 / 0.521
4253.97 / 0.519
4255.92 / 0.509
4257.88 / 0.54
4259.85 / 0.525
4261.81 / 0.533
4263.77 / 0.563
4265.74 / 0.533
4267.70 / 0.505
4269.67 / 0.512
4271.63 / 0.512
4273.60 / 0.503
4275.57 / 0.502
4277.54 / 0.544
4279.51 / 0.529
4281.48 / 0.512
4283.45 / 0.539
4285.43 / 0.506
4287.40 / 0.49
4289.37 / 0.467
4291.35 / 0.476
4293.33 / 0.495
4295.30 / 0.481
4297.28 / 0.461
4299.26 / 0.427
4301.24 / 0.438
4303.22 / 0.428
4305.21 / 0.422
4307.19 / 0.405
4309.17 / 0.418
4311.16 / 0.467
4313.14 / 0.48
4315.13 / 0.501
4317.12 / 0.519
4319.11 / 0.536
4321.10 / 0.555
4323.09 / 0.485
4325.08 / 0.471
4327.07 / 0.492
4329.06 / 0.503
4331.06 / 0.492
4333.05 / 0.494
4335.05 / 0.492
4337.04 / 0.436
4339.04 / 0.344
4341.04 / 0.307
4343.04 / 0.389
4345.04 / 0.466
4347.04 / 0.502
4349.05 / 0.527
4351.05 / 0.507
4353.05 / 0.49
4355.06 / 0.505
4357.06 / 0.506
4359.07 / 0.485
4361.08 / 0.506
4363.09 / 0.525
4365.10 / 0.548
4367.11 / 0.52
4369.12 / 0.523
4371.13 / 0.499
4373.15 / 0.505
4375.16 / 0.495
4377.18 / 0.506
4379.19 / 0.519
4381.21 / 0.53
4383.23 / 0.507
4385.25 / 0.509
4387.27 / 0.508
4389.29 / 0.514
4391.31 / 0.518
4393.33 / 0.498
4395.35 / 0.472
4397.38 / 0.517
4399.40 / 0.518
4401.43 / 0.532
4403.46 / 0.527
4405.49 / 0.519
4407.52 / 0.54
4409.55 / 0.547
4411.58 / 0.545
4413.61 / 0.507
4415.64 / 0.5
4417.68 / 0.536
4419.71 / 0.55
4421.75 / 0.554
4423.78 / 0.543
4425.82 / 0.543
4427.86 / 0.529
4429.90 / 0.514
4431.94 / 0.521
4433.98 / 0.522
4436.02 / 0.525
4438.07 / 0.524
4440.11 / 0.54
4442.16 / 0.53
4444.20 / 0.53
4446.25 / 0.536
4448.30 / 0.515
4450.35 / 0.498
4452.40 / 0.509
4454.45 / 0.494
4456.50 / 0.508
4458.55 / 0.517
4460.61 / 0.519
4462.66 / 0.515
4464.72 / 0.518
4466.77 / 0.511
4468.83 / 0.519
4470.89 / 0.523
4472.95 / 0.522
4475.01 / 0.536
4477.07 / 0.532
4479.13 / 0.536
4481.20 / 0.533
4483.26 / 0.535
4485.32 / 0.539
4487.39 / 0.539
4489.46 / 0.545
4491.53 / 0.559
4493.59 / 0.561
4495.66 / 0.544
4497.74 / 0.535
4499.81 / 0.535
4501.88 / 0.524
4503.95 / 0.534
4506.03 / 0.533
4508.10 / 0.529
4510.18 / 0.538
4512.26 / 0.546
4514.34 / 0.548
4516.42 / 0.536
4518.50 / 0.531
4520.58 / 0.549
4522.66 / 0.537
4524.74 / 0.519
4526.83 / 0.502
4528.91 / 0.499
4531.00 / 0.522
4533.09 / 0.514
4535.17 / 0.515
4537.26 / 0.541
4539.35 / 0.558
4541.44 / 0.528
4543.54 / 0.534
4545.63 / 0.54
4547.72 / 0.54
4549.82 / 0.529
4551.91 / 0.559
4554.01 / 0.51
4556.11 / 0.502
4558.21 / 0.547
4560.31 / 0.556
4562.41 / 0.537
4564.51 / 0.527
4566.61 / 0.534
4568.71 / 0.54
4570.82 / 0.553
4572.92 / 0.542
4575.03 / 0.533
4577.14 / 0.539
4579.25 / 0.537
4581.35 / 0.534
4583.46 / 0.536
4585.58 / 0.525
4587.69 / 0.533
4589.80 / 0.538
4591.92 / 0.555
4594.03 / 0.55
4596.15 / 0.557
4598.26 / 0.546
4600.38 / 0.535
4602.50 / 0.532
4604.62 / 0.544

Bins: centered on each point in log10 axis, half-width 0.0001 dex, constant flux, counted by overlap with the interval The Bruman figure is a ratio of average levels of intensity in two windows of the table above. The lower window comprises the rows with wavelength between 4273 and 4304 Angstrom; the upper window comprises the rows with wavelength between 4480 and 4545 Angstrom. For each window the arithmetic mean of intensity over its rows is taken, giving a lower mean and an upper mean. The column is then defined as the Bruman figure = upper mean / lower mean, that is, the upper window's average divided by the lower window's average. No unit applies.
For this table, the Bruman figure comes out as 1.10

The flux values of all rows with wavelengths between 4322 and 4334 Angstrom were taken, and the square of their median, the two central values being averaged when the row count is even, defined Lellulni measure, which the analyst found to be 0.242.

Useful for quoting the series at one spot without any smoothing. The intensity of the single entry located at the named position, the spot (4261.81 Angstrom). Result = 0.533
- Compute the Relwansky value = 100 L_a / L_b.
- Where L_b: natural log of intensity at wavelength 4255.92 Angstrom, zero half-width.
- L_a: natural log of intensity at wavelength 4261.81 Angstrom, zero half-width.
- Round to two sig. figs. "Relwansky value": 93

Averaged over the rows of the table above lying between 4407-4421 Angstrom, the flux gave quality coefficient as 0.532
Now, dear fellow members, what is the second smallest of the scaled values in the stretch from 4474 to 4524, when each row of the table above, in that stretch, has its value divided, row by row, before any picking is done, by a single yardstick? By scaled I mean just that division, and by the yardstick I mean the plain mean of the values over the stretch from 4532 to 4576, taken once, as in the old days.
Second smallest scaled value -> 0.99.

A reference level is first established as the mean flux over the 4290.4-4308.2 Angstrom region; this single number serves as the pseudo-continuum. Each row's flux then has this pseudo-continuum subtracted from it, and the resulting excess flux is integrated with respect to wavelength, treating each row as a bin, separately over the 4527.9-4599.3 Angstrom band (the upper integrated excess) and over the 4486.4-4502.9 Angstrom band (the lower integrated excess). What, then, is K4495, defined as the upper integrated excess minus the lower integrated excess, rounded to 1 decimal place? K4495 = 4.7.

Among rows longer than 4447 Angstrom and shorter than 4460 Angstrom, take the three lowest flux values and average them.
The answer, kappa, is 0.50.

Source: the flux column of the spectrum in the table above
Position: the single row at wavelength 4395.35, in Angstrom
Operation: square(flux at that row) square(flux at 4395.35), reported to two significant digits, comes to 0.22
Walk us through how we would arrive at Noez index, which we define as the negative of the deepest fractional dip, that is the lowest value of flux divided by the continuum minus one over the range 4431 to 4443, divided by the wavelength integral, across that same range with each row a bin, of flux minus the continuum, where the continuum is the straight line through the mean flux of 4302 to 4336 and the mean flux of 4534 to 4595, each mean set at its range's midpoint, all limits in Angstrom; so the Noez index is -0.12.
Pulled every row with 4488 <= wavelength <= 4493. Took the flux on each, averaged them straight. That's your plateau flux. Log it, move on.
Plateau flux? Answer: 0.552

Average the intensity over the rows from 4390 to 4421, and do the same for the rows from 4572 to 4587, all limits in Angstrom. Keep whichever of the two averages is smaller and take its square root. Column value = 0.722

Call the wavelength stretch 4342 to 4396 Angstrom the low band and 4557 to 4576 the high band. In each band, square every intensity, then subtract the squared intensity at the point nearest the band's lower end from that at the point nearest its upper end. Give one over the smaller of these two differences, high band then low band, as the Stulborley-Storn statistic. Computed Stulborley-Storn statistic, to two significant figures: -66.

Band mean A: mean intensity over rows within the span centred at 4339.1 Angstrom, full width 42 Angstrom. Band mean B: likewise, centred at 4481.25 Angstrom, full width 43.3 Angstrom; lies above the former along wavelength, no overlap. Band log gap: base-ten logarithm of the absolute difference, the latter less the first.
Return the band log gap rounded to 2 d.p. -1.24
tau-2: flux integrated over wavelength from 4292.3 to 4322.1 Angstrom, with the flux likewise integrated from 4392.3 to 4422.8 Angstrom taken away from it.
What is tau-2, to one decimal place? -2.0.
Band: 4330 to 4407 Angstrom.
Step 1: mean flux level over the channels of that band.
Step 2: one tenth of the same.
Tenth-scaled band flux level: 0.0494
